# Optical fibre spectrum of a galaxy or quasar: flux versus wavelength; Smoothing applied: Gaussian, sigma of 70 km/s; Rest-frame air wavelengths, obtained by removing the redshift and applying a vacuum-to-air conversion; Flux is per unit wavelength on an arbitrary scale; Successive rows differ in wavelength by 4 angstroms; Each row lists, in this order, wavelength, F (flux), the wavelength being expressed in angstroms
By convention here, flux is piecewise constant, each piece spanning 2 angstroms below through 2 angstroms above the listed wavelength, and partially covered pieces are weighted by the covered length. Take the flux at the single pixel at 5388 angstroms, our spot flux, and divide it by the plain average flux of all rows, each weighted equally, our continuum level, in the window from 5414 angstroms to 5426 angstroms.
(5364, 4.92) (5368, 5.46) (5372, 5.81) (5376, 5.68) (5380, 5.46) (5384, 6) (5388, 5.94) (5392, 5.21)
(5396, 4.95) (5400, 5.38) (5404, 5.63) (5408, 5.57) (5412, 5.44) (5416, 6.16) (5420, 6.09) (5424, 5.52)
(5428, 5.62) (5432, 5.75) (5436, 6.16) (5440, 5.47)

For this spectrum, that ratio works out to 1.00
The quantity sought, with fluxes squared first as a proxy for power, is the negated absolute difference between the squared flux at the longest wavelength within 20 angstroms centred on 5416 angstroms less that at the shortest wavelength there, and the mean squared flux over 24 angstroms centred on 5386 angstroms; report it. -31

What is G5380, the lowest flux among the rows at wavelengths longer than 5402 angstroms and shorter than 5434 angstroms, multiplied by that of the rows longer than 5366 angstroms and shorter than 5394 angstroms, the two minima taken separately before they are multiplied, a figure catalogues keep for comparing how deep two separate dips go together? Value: 28.3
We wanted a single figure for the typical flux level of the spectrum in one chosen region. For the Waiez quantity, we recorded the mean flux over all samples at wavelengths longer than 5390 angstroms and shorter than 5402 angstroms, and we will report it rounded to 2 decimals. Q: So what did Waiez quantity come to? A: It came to 5.18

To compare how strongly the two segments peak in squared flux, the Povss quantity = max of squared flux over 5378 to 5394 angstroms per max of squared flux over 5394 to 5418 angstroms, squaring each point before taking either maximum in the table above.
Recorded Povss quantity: 0.95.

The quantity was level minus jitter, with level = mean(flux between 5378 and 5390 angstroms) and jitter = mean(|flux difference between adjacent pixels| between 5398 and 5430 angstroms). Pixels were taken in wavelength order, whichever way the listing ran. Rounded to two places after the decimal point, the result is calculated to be 5.53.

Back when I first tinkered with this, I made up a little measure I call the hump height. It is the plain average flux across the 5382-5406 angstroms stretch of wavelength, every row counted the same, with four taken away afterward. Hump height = 1.52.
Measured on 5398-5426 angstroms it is 1.68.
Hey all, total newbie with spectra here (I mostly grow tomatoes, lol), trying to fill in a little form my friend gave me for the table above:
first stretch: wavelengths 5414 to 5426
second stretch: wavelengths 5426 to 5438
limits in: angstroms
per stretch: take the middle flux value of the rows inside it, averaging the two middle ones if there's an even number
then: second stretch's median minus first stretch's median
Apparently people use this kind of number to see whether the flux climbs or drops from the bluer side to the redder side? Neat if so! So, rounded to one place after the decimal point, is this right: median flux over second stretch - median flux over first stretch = -0.3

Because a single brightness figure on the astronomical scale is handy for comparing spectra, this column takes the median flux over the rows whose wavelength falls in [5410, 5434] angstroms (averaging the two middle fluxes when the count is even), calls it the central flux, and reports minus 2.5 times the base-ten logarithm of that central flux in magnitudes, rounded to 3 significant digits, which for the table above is -1.89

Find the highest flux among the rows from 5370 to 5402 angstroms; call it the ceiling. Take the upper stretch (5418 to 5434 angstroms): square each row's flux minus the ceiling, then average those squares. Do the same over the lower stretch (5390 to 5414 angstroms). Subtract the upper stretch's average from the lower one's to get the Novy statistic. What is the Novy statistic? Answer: 0.3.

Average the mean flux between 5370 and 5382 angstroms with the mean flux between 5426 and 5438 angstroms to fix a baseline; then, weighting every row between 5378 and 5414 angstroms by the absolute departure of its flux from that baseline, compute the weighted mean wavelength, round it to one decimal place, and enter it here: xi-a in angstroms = 5395.4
